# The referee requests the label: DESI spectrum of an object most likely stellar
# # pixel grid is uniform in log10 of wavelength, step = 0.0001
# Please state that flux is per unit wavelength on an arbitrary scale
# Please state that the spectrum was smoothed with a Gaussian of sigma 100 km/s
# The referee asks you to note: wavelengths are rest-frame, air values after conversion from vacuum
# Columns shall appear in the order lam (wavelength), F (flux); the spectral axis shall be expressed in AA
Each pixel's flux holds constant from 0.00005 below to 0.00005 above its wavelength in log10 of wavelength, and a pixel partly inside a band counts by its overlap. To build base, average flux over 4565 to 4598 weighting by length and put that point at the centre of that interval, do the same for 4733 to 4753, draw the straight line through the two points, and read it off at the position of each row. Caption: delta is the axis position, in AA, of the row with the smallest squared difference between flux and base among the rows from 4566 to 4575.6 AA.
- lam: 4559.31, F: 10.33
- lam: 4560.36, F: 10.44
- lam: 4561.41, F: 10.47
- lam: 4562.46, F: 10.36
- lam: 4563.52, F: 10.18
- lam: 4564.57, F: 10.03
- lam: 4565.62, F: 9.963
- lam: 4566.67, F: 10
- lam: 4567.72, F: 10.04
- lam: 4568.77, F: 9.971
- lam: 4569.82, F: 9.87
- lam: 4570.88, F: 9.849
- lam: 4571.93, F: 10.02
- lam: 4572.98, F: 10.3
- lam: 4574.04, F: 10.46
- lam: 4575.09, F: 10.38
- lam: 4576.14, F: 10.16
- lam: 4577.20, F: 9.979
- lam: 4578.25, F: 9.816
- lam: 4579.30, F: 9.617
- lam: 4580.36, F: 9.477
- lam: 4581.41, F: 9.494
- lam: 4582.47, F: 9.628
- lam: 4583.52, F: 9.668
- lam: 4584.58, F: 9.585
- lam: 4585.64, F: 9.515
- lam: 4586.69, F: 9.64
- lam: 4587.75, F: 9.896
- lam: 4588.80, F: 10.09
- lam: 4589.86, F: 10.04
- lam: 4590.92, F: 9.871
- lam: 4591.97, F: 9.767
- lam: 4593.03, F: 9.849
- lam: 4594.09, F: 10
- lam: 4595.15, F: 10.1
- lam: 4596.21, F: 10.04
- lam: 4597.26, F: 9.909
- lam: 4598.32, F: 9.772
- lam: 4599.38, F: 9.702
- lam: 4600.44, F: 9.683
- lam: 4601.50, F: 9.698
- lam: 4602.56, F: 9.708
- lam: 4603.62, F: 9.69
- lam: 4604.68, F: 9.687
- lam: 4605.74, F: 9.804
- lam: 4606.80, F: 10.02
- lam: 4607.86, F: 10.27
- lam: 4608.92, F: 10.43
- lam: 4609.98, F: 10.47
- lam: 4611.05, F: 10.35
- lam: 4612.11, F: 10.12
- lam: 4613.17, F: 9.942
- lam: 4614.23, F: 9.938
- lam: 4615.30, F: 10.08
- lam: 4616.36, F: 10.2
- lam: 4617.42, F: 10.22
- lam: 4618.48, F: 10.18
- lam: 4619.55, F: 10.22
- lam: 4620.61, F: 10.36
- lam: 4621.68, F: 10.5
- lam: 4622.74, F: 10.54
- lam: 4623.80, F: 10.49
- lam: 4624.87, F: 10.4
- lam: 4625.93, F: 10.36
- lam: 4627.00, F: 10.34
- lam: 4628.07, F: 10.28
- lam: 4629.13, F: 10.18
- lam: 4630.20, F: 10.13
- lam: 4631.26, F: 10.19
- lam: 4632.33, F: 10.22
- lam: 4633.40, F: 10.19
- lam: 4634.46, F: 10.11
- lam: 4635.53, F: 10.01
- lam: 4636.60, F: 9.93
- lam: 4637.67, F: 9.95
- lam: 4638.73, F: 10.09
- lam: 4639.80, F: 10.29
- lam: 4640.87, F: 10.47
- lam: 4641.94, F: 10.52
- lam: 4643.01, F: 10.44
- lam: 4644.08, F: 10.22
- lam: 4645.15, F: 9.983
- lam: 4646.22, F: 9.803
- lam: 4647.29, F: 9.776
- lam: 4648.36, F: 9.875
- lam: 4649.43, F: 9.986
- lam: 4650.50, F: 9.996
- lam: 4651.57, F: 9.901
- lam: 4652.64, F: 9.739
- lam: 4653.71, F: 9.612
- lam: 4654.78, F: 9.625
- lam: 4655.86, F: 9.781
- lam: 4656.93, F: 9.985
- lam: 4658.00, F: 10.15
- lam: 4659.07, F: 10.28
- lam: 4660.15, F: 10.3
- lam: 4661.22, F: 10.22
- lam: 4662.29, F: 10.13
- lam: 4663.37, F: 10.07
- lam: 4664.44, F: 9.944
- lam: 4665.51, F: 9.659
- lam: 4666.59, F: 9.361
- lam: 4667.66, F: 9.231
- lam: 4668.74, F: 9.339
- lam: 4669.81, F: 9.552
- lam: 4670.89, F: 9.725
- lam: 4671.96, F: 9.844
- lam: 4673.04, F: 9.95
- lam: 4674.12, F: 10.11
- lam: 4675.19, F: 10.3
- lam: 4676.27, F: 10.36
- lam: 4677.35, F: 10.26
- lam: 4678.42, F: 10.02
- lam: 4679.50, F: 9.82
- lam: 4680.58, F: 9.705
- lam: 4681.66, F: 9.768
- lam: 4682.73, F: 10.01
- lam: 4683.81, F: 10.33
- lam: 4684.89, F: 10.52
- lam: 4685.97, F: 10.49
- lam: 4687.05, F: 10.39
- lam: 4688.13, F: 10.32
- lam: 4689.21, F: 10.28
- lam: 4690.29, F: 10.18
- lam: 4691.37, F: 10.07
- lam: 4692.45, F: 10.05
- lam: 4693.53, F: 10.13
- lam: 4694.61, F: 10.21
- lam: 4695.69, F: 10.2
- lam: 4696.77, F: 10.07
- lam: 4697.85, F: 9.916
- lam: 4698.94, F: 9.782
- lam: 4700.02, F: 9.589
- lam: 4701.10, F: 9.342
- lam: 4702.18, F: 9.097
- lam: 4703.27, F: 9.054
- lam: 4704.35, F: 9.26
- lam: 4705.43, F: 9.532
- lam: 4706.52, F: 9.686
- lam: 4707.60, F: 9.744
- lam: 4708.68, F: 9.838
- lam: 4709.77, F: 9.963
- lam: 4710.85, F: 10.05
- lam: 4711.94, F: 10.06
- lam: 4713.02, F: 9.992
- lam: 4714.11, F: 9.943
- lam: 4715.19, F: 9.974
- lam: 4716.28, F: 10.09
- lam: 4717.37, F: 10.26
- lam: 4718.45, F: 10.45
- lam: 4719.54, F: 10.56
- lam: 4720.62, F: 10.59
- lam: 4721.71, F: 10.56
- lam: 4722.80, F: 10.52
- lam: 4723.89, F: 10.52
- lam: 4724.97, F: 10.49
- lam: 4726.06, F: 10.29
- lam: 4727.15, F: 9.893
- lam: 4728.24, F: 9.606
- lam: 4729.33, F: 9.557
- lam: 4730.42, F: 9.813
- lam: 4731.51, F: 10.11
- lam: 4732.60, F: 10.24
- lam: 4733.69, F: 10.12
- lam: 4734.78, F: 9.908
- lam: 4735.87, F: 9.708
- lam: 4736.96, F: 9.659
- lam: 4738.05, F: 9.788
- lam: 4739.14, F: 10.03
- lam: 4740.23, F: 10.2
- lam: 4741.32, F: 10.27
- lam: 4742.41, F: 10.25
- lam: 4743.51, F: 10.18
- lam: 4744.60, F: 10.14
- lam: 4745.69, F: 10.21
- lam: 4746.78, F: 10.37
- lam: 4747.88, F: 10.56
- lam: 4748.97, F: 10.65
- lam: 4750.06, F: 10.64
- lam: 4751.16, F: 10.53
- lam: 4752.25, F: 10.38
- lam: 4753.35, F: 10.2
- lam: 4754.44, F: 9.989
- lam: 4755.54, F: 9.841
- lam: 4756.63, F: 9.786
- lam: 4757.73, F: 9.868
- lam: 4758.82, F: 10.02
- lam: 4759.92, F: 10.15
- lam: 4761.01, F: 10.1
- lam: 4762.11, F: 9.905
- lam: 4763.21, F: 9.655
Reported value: 4569.82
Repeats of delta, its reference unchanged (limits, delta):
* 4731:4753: 4740.23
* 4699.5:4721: 4716.28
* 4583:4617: 4587.75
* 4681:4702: 4693.53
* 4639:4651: 4650.50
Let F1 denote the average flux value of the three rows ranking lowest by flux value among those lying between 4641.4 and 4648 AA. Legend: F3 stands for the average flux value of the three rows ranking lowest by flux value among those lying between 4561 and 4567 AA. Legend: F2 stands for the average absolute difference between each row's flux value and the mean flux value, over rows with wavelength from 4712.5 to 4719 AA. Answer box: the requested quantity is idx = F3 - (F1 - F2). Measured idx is 0.3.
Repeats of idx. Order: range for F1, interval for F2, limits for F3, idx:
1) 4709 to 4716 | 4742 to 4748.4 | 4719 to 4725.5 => 0.7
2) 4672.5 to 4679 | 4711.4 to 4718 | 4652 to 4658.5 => -0.3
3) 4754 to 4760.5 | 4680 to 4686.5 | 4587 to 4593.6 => 0.3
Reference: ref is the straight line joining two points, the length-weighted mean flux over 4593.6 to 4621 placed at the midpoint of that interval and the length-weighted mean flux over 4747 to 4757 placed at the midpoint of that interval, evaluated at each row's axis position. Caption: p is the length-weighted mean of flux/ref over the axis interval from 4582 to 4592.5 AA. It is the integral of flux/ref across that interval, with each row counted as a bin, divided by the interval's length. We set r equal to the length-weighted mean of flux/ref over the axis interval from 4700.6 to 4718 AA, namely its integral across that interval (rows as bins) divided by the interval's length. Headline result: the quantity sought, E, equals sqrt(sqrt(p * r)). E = 0.983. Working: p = 0.979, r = 0.95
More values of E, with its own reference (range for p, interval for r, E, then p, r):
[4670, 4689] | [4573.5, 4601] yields 0.995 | 0.995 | 0.99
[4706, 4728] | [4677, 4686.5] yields 0.997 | 0.994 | 0.99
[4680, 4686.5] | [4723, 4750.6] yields 0.996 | 0.997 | 0.99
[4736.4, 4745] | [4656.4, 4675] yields 0.989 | 0.980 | 0.98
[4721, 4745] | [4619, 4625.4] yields 1.005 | 0.983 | 1.04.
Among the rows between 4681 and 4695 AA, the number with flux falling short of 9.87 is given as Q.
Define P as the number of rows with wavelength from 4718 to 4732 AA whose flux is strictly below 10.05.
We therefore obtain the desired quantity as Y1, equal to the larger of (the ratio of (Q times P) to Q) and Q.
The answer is 4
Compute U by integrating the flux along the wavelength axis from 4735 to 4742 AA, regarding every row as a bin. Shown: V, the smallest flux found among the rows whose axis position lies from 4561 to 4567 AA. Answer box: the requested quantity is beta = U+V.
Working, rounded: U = 69.7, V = 9.963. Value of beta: 79.7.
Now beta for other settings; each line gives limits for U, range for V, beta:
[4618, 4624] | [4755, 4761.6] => 72.1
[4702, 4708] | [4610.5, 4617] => 66.3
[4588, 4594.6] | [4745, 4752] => 75.8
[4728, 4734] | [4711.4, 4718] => 69.4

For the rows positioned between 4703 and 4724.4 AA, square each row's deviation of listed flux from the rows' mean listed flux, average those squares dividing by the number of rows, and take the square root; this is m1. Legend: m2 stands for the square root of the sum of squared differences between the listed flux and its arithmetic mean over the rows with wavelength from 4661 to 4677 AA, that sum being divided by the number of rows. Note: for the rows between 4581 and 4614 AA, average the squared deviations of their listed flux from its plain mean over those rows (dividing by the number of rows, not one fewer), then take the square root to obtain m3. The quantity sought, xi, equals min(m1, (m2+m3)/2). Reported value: 0.30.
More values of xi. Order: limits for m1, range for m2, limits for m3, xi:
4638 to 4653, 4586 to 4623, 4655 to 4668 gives 0.26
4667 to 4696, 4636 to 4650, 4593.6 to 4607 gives 0.20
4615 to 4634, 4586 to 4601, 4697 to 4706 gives 0.13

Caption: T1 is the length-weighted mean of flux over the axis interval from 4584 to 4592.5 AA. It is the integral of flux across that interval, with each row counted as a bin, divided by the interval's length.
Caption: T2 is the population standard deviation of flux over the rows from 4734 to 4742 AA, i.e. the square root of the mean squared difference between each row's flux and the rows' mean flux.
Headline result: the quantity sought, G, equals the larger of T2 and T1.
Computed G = 9.8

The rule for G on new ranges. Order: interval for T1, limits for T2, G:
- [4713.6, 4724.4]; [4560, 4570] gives 10.3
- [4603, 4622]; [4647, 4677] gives 10.1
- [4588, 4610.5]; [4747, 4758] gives 9.9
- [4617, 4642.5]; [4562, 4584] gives 10.3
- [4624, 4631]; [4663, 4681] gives 10.3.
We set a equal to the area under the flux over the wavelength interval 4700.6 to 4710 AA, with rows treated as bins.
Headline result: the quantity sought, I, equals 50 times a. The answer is 4458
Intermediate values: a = 89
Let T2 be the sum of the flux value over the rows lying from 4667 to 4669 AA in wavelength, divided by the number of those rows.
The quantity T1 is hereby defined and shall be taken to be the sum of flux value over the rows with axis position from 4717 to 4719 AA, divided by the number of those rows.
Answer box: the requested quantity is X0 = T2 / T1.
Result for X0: 0.90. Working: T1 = 10.4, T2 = 9.3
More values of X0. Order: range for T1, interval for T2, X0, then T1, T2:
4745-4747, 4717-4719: 1.01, 10.3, 10.4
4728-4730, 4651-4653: 1.02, 9.6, 9.8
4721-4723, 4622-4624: 1.00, 10.5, 10.5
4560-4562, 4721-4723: 1.01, 10.5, 10.5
